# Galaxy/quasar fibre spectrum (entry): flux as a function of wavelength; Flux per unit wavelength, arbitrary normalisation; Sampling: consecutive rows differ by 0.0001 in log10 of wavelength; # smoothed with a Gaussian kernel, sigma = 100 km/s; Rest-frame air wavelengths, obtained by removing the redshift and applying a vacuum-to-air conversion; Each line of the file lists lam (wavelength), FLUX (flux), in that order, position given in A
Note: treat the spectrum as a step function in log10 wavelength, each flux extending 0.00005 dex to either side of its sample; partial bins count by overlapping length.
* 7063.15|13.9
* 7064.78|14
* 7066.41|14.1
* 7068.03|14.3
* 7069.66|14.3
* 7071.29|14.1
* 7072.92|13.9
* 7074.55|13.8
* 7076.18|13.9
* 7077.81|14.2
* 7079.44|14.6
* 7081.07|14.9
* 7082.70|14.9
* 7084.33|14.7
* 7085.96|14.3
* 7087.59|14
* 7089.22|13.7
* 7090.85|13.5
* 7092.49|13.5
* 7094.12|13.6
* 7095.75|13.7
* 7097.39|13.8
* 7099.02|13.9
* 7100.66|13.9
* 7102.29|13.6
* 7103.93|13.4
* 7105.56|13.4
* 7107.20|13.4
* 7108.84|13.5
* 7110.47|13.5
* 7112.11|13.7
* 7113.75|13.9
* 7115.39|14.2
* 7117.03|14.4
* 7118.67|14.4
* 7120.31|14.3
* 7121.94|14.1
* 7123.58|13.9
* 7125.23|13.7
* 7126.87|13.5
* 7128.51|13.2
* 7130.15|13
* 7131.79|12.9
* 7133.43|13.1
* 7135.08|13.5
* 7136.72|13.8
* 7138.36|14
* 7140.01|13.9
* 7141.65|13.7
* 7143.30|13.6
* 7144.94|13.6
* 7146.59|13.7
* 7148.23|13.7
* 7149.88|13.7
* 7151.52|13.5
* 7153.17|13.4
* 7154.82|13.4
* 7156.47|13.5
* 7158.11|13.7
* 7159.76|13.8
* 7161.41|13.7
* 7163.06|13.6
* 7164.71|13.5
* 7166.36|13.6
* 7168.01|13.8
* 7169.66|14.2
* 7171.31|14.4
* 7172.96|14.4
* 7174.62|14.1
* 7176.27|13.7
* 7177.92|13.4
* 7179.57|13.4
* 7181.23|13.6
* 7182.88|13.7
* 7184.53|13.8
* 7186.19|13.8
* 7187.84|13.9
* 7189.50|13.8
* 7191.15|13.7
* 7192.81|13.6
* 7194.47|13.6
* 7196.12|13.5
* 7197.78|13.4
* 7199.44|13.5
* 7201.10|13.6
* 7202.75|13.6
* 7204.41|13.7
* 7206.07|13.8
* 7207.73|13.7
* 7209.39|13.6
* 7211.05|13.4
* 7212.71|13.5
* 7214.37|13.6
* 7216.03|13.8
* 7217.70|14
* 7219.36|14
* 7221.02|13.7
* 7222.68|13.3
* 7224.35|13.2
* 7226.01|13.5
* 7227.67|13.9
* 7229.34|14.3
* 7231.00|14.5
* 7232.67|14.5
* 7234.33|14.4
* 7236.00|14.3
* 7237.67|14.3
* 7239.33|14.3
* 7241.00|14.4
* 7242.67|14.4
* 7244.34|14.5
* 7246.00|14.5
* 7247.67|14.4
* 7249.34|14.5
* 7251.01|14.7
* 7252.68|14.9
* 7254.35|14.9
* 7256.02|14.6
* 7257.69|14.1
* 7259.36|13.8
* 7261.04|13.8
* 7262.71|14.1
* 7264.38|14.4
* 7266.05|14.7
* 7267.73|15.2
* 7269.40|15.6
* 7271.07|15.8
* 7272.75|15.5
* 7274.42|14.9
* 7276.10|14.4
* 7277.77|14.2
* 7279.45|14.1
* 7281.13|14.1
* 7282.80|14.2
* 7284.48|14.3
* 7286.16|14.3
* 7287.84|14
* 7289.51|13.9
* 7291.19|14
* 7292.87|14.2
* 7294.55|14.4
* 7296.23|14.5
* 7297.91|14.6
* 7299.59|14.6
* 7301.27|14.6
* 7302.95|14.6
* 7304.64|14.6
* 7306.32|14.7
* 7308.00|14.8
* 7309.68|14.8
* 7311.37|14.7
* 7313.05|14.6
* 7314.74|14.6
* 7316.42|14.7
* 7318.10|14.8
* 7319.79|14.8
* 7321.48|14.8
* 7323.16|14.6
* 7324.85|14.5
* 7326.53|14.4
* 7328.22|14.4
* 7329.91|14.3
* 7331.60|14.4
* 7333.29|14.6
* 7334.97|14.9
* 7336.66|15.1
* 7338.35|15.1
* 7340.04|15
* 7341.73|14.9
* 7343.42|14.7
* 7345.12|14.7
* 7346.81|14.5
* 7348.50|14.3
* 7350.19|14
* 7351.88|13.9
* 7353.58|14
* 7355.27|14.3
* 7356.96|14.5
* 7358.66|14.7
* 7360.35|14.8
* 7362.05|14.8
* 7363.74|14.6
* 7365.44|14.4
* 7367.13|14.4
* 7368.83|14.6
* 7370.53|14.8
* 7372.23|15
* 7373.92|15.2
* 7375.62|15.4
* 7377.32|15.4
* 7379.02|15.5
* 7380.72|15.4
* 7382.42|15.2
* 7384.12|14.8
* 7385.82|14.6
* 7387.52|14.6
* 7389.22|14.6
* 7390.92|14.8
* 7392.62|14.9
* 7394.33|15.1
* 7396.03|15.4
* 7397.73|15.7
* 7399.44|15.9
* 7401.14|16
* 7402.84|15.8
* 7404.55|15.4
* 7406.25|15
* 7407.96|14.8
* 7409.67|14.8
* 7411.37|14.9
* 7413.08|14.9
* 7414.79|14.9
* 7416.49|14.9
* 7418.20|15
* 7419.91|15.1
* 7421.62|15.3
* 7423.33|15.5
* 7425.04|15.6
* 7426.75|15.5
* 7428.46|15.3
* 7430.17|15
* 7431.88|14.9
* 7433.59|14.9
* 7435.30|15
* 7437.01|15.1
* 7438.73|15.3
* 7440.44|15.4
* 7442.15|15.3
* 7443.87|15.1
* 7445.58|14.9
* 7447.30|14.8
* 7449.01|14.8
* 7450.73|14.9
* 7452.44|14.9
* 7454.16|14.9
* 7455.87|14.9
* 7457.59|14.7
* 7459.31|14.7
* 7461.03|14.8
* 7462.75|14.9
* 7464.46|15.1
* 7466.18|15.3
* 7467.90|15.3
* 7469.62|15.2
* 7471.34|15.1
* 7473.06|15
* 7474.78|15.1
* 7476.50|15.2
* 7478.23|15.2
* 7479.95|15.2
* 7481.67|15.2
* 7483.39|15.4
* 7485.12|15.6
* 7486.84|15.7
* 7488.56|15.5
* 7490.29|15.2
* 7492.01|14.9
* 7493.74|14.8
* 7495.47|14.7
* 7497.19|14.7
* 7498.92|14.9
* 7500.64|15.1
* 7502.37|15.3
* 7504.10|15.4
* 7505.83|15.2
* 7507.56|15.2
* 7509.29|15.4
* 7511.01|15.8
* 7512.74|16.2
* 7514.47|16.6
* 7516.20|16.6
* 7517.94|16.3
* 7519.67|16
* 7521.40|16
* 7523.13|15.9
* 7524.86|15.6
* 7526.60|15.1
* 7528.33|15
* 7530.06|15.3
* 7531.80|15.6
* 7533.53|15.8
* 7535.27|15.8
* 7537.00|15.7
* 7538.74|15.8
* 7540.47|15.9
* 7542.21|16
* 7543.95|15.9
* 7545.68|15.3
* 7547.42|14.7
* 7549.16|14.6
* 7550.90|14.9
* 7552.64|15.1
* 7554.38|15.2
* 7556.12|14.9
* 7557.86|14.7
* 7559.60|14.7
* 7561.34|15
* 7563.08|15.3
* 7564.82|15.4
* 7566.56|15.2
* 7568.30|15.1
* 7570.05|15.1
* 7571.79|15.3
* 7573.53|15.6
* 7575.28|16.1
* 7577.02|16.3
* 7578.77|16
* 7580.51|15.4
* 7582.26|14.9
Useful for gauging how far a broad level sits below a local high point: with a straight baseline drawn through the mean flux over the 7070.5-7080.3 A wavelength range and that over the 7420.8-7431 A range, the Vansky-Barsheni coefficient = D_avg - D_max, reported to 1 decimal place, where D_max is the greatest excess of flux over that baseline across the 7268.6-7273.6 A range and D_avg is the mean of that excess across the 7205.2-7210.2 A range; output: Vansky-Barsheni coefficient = -1.9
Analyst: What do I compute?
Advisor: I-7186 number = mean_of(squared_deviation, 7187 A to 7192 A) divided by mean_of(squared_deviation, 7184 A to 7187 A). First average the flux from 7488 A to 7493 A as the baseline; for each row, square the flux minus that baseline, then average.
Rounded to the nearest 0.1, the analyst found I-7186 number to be 1.0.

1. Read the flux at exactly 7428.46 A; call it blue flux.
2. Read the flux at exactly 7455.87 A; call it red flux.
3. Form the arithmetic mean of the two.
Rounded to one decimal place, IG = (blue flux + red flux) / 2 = 15.1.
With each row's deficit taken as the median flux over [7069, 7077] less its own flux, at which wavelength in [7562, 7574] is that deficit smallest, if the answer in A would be 7573.53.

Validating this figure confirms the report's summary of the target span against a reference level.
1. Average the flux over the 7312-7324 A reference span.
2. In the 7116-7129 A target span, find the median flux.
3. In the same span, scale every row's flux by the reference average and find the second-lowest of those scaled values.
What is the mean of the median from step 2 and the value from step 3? 7.5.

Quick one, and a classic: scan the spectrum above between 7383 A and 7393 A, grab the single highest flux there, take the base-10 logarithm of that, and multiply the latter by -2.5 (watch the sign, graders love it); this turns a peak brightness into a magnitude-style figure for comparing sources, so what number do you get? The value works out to -2.93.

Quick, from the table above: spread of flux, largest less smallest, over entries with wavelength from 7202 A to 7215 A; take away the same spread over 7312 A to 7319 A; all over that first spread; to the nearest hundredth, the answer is 0.50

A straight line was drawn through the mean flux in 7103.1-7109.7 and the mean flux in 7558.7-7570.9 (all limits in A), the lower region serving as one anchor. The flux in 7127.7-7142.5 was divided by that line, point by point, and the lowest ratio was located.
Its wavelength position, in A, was 7131.79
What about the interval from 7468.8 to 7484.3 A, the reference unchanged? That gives 7473.06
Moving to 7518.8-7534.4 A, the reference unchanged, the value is 7528.33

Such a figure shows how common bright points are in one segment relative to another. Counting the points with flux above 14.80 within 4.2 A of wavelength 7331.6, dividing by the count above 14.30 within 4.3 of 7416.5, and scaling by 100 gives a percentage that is 20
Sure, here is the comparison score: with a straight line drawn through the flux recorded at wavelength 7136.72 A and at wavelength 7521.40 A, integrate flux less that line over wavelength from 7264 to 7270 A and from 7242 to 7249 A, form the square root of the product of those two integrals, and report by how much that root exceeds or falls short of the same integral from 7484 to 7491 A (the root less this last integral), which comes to 3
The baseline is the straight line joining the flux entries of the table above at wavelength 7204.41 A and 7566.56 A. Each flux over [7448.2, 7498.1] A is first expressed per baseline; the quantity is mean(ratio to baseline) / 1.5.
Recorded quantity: 0.678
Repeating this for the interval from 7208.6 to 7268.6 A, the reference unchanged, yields 0.682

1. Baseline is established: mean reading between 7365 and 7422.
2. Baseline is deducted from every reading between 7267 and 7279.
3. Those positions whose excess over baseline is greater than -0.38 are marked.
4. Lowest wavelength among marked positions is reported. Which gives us 7267.73 A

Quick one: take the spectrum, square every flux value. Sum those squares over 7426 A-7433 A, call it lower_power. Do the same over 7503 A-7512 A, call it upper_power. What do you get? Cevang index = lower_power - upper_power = -265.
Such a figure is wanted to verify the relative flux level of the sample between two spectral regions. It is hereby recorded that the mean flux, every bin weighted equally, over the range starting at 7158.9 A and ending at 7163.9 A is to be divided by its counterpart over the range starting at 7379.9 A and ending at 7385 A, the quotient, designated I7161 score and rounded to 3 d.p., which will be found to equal 0.905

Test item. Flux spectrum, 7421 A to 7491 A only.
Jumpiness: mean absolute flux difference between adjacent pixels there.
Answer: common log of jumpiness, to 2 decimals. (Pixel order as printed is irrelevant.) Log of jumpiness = -0.95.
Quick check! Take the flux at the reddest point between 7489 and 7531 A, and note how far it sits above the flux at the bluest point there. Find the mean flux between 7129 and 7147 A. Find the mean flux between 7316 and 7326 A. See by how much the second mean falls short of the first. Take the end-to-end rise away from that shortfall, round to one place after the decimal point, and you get -1.3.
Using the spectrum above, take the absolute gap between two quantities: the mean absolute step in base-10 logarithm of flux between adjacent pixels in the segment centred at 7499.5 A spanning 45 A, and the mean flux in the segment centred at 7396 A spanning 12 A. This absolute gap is 15.4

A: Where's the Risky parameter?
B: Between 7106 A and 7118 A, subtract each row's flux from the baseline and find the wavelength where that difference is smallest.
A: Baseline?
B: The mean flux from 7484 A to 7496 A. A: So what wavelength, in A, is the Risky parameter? 7117.03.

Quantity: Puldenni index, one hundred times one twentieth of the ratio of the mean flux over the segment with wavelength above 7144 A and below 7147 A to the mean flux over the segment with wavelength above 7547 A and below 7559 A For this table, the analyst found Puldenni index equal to 4.59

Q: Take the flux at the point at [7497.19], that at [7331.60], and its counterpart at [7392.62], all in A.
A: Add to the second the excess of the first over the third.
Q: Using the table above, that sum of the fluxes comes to 14.2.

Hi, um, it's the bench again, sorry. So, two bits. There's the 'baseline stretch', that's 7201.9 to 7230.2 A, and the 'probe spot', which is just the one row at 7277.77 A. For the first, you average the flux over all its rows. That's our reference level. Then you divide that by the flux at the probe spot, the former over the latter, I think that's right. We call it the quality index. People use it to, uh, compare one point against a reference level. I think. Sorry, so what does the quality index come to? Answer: 0.964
